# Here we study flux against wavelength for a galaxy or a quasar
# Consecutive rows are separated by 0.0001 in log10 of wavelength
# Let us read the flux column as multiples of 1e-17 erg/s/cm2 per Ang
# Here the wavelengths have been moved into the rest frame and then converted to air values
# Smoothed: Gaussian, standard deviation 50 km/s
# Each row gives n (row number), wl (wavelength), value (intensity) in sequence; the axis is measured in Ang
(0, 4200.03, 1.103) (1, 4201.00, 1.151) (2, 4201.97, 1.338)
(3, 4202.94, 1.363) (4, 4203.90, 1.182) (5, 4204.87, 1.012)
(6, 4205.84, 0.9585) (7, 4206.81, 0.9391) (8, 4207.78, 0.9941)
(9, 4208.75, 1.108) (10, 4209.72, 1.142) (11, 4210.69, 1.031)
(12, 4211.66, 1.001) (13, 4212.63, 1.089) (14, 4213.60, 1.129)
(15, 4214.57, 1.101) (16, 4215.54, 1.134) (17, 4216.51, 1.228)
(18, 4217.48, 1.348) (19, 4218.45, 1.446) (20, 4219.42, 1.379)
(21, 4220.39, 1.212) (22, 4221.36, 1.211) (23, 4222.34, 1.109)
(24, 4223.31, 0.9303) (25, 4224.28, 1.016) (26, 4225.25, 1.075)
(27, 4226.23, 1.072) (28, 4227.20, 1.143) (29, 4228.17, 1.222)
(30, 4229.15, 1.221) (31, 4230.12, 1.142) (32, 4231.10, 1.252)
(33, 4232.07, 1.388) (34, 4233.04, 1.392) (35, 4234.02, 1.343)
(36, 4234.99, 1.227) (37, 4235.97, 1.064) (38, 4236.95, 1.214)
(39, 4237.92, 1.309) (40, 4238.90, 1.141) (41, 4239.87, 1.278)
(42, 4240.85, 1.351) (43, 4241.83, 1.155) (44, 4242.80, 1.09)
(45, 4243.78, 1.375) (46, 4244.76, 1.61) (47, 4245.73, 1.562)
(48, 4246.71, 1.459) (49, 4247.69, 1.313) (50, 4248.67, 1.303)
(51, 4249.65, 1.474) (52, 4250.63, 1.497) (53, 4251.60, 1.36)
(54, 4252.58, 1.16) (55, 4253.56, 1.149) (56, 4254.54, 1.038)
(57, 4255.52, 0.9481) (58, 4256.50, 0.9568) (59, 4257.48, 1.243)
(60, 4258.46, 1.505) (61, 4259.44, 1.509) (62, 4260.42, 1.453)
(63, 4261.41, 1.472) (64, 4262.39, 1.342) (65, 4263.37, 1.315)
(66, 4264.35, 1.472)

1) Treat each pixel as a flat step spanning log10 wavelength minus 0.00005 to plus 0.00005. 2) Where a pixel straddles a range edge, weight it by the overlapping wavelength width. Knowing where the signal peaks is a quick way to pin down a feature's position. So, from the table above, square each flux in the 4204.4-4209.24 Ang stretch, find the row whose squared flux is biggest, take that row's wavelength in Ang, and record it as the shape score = 4208.75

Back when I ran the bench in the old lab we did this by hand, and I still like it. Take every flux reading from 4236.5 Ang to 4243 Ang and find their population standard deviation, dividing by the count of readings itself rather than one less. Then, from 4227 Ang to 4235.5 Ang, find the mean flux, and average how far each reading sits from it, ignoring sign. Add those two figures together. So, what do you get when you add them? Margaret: 0.17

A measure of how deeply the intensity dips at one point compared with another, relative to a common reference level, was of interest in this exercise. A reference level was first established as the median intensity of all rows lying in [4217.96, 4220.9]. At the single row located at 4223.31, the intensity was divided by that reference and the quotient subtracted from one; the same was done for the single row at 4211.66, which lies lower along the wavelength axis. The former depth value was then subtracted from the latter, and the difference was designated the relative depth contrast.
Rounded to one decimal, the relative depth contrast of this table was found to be -0.1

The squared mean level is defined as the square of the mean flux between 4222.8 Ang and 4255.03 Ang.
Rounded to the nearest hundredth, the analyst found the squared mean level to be 1.57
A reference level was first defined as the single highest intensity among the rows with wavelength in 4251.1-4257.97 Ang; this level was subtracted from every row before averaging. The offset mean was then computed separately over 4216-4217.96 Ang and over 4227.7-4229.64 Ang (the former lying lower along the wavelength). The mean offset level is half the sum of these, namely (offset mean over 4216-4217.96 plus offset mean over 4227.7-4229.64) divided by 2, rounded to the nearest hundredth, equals -0.11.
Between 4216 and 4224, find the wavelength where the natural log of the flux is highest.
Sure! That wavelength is 4218.45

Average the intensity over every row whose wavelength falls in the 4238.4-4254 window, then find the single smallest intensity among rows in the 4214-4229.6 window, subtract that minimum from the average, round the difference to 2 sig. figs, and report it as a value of 0.40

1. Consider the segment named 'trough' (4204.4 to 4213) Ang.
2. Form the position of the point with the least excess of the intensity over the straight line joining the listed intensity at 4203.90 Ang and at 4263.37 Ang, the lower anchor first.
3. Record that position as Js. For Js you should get 4206.81 Ang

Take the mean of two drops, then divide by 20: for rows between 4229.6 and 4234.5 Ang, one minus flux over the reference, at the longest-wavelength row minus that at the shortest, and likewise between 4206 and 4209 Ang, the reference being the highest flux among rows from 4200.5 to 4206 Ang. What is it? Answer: -0.007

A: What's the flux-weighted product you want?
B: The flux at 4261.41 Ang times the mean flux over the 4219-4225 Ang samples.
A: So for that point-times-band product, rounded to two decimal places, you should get 1.68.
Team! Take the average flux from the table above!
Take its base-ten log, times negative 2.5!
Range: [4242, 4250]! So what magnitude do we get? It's -0.36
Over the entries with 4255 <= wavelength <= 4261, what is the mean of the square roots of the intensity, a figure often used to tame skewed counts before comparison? 1.12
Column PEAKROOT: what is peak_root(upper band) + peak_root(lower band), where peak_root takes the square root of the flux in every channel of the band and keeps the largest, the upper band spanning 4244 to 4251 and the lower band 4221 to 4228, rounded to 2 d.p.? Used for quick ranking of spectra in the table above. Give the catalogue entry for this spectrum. 2.37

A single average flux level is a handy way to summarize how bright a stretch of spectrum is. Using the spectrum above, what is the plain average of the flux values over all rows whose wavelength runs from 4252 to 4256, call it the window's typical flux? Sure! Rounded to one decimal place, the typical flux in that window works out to 1.1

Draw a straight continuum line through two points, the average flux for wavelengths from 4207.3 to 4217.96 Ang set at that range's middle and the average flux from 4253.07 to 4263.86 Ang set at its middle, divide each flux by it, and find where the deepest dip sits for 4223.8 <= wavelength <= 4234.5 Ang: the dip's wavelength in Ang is 4224.28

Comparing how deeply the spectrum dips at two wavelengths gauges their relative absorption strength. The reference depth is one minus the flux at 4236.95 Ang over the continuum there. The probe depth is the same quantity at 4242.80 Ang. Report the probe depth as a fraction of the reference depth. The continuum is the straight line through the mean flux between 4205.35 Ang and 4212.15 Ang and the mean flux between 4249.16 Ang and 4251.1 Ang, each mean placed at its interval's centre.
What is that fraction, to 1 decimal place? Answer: 2.4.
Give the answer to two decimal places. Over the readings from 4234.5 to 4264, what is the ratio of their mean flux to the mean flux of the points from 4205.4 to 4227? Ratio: 1.16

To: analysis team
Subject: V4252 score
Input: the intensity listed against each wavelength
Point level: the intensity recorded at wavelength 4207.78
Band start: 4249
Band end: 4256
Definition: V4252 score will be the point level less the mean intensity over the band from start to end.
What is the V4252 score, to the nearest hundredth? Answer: -0.24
